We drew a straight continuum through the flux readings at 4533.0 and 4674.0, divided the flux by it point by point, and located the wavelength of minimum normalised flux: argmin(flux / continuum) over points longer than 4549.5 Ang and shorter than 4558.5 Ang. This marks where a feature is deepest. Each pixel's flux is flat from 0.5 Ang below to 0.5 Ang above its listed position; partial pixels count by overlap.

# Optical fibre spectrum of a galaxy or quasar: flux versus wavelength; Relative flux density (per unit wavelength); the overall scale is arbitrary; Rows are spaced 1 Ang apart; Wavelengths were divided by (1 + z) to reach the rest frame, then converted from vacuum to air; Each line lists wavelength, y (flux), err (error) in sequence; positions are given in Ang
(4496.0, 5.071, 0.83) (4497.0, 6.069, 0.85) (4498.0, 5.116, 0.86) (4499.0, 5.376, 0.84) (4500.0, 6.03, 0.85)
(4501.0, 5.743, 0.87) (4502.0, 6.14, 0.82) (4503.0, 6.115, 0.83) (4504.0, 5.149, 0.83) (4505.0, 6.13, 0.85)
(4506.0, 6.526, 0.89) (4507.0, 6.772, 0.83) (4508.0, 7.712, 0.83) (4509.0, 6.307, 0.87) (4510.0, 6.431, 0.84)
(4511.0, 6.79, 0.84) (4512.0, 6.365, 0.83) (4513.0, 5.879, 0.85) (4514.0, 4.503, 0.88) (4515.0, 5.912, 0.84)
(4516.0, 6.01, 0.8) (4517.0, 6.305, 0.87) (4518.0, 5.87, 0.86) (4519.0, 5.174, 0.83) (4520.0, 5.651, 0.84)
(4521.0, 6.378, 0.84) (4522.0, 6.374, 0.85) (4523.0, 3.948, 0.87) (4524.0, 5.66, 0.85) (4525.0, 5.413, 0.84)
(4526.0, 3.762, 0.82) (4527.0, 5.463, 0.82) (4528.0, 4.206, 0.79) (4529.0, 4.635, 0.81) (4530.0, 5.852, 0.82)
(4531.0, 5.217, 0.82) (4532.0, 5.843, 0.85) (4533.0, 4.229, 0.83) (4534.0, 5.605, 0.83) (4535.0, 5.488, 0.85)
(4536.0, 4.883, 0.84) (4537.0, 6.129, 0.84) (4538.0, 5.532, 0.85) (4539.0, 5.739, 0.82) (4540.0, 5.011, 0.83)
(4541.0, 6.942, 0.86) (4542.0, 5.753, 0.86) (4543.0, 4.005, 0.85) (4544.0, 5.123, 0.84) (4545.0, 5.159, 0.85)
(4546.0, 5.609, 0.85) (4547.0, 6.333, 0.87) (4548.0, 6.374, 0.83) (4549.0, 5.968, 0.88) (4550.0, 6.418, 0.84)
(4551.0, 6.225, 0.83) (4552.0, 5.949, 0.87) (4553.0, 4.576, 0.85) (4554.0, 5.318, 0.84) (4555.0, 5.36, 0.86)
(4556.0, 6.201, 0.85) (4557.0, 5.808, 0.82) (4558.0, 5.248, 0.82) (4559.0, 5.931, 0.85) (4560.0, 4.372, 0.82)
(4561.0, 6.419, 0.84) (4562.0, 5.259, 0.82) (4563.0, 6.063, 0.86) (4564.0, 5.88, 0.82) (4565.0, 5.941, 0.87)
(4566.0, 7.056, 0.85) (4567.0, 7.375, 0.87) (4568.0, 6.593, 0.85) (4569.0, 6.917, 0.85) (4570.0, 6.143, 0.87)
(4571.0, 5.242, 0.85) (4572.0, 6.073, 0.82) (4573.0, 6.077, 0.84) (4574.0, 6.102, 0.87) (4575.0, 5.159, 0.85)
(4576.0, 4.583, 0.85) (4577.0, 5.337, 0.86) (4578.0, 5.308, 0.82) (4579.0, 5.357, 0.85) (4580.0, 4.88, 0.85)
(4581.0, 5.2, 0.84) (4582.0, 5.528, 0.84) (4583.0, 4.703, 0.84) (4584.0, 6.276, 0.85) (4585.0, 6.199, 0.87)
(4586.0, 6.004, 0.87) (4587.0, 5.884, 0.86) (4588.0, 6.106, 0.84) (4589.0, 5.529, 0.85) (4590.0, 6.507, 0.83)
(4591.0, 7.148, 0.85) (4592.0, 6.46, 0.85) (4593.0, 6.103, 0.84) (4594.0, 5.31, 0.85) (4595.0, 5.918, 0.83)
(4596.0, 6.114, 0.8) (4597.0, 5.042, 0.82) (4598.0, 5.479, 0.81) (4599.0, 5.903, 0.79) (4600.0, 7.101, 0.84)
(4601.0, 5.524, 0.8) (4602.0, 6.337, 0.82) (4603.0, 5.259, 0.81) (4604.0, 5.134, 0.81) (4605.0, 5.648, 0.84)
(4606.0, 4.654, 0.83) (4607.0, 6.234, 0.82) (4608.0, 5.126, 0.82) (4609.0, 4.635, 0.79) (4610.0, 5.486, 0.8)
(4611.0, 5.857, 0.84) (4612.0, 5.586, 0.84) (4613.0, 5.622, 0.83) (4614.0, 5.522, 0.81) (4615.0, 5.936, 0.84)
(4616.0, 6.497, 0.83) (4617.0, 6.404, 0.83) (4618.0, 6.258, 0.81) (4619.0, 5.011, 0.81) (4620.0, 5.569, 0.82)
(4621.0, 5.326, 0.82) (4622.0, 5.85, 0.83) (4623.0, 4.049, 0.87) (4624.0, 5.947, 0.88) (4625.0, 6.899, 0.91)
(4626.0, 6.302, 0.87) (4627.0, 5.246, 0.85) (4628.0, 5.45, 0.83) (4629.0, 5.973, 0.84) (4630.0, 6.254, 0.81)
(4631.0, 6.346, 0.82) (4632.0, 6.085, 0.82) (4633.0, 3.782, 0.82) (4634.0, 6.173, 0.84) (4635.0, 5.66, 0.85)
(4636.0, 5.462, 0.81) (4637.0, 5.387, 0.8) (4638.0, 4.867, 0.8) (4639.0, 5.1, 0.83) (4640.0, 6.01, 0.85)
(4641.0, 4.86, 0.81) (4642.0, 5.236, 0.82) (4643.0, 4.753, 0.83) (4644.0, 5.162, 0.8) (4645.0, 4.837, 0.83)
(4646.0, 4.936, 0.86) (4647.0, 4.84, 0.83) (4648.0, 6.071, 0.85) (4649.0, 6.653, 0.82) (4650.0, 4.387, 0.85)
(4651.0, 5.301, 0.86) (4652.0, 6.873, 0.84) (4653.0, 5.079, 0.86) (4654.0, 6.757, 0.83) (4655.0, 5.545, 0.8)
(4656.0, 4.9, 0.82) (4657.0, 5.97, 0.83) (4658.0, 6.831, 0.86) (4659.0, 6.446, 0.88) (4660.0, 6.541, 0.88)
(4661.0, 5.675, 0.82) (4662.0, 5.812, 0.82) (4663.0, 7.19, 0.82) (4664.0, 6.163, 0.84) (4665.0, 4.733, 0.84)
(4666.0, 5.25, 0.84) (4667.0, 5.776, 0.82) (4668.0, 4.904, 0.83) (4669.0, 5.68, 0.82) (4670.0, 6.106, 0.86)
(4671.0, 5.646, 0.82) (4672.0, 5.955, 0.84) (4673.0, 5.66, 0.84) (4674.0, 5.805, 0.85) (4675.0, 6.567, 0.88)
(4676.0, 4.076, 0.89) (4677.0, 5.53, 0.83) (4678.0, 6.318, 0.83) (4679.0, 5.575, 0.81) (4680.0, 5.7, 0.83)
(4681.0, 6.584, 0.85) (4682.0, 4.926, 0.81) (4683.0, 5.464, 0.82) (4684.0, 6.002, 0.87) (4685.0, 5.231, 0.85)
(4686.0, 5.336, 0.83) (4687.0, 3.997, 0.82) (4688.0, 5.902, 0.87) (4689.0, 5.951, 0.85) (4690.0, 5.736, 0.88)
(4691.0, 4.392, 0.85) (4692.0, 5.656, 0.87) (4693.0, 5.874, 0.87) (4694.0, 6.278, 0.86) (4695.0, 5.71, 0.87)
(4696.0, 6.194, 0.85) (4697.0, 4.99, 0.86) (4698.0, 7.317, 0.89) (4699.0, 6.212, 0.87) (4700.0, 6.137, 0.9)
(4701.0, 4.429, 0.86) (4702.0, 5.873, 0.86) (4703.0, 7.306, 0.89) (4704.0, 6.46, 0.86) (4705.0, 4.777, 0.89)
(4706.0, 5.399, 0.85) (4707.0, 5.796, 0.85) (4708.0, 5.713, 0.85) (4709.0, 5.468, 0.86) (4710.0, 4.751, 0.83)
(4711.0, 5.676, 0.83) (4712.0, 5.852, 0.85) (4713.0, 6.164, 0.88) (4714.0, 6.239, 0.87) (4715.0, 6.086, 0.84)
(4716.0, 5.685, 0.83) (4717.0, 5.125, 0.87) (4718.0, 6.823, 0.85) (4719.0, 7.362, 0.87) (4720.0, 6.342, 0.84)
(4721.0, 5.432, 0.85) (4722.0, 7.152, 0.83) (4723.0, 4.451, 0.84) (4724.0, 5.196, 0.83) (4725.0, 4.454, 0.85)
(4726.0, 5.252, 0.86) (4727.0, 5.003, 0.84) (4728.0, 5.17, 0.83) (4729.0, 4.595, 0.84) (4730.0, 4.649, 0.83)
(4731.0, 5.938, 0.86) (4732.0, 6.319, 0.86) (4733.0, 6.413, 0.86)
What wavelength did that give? 4553.0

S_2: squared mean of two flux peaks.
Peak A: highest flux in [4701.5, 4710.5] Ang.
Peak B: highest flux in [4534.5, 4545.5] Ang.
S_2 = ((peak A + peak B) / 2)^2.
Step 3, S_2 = 50.8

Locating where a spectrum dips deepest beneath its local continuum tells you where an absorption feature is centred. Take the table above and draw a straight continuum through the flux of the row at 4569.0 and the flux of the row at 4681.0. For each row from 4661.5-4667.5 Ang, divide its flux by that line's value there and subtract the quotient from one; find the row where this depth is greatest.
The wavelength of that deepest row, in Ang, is 4665.0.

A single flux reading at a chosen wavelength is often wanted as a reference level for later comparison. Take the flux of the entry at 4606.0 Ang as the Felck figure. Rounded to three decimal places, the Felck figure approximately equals 4.654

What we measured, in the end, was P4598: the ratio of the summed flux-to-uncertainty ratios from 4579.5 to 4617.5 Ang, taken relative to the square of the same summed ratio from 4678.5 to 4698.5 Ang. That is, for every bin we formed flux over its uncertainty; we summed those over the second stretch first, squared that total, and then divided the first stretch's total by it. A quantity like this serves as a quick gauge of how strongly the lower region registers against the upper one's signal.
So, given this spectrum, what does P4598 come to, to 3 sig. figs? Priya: 0.0150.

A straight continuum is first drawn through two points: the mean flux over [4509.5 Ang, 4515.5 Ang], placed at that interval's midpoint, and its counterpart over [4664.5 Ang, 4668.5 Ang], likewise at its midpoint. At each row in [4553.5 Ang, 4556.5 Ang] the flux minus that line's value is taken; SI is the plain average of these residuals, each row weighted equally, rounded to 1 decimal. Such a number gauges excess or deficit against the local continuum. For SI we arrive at -0.1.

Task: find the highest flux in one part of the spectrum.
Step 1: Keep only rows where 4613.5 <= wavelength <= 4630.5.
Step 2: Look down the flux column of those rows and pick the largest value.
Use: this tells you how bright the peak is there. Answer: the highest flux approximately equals 6.899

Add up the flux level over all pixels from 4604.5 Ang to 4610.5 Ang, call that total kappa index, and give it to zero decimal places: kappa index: 32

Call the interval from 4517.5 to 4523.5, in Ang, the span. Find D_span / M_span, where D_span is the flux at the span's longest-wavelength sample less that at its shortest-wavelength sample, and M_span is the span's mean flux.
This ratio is -0.35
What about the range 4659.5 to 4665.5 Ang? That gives -0.30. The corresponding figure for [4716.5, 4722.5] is 0.32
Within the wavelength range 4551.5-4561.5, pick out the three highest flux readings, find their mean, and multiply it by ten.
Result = 61.9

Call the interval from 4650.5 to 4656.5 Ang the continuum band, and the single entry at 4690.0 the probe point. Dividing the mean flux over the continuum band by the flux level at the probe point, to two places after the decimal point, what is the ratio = 1.00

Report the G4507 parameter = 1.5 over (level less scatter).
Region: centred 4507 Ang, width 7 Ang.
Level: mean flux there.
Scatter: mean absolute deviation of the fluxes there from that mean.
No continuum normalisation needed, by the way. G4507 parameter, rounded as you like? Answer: 0.252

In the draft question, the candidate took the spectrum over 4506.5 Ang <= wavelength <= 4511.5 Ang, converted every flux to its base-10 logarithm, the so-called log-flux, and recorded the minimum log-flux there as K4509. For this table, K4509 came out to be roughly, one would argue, 0.80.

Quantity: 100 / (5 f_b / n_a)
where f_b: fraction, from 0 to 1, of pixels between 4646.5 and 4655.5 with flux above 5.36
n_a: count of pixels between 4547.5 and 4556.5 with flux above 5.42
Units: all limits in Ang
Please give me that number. 216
